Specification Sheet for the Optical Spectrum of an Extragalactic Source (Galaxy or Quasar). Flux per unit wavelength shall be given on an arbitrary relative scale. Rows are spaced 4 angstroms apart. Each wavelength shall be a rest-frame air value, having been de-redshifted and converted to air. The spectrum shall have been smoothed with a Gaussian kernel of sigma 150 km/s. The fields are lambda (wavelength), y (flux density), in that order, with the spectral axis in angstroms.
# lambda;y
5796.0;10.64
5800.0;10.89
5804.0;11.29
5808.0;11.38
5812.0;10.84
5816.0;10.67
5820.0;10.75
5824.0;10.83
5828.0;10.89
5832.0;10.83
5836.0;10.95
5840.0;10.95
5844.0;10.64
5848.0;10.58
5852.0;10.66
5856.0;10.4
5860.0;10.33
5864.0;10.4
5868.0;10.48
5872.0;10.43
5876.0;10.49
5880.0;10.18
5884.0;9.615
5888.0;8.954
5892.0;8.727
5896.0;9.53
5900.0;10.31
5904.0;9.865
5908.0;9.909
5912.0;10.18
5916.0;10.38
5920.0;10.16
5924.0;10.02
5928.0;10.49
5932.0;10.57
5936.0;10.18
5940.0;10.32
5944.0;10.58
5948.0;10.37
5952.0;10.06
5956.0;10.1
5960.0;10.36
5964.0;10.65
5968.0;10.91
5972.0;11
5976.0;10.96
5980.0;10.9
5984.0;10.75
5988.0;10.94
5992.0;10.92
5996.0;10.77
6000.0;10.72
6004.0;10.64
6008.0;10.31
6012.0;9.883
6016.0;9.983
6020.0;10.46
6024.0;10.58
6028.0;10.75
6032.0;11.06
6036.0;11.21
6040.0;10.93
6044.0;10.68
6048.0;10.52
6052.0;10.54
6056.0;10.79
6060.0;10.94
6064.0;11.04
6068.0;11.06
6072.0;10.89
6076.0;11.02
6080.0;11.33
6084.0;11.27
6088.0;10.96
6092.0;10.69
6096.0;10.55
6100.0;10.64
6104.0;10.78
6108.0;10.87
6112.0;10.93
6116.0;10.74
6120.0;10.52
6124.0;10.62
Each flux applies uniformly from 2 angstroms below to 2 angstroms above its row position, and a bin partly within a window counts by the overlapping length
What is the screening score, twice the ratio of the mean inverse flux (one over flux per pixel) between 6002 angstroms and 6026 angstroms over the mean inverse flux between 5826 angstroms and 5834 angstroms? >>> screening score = 2.11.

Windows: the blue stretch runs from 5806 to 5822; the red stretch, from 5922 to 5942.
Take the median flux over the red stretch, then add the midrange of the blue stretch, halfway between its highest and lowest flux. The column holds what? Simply 21.3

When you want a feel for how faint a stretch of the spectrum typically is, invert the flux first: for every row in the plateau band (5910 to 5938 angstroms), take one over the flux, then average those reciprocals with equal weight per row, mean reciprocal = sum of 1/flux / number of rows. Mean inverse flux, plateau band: 0.097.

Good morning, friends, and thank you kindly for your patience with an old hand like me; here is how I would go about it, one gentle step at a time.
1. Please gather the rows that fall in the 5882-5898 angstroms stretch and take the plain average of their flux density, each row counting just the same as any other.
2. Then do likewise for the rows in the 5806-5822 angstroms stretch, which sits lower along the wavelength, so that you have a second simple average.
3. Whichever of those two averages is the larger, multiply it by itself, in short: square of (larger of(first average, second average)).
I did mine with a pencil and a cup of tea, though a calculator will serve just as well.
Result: 119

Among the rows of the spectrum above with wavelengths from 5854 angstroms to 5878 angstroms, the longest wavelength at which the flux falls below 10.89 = 5876.0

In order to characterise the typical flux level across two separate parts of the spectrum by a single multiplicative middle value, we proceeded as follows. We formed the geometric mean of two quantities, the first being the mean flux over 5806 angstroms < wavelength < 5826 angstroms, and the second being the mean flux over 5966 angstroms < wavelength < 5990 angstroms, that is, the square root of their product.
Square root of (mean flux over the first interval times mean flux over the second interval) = 10.9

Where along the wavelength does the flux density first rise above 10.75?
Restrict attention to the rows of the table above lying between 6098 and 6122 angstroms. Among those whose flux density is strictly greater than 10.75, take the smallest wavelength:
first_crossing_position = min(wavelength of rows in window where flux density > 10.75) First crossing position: 6104.0 angstroms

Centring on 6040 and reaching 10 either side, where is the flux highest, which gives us 6036.0 angstroms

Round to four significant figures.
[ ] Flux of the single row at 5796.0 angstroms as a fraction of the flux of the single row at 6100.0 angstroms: 1.000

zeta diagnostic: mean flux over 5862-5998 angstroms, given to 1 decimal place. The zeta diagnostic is 10.3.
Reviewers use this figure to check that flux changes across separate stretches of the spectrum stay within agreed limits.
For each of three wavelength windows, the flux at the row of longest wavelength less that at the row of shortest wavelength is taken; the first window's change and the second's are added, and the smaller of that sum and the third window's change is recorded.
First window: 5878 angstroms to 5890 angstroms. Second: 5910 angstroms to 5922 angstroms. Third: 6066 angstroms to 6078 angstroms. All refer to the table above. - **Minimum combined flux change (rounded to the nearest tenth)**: -1.2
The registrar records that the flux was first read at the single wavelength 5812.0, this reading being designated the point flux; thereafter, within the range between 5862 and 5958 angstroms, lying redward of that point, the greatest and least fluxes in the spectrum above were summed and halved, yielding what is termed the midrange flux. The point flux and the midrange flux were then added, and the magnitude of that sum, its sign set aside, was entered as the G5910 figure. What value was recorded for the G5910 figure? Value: 20.5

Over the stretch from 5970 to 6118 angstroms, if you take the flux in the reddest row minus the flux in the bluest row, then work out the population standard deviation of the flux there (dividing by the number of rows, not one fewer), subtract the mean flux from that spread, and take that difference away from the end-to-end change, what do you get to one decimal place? 10.2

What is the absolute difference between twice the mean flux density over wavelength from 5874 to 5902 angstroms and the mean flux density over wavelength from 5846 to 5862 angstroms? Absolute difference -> 8.9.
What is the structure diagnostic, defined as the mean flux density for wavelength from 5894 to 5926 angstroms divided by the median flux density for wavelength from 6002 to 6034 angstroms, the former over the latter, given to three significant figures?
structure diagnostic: 0.955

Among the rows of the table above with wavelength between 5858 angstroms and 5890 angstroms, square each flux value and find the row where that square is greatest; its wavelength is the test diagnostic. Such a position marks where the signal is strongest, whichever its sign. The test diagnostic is 5876.0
